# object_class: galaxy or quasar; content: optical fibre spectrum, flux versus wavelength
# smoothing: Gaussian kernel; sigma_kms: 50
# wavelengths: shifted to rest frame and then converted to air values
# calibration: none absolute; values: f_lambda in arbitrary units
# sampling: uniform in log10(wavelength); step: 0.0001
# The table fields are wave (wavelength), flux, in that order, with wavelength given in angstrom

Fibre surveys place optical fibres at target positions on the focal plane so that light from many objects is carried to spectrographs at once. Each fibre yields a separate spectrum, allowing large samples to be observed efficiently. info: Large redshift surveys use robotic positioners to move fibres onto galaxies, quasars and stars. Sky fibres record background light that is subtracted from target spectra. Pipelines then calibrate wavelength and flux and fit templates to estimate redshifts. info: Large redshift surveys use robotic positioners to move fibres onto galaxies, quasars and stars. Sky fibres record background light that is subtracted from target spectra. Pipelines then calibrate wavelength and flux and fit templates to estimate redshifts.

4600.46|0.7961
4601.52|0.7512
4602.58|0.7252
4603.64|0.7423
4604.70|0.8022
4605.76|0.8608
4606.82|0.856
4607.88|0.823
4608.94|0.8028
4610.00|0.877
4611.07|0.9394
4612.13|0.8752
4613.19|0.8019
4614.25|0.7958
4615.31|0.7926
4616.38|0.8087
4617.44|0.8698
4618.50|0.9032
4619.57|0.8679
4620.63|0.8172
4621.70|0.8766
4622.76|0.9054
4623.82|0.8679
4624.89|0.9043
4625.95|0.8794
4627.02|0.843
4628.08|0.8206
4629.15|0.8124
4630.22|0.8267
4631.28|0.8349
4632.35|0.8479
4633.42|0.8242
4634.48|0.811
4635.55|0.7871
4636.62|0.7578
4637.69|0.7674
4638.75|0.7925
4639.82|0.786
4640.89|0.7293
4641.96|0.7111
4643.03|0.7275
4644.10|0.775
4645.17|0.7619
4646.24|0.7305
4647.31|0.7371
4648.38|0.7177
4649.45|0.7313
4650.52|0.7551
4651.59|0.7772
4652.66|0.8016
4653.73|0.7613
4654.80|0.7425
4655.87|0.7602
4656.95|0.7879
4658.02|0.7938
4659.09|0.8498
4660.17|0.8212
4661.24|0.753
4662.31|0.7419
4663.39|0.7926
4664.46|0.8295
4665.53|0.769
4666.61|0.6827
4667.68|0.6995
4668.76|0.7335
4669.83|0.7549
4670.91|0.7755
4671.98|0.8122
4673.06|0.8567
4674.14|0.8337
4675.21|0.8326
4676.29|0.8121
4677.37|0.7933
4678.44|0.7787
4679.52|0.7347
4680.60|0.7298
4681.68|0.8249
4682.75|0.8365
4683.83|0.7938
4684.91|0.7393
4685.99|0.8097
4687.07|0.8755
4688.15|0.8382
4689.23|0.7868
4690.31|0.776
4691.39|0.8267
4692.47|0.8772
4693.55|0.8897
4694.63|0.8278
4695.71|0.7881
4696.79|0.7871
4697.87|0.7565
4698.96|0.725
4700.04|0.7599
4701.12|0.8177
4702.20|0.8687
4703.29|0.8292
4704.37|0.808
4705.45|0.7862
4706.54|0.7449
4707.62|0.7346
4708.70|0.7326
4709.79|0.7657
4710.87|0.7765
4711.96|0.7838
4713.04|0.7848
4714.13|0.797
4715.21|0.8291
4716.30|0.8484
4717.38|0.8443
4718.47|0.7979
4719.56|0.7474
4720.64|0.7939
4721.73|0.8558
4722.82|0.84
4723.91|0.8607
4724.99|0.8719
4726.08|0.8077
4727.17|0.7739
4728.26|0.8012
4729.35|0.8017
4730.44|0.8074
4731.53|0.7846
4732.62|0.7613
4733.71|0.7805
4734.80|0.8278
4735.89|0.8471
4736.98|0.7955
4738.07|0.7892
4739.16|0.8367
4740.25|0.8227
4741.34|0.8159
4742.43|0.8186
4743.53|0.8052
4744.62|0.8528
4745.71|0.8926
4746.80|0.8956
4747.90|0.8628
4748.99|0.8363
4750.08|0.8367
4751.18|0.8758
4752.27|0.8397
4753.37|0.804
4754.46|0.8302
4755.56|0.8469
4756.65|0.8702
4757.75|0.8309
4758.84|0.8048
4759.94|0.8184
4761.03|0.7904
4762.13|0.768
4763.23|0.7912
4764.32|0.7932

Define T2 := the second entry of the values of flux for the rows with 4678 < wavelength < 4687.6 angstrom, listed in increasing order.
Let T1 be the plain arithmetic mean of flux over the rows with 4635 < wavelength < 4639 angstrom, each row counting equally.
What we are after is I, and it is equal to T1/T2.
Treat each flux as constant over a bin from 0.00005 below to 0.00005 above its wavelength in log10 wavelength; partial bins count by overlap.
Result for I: 1.06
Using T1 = 0.776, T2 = 0.7347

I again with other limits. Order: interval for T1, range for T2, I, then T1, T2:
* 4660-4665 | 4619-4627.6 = 0.93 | 0.788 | 0.843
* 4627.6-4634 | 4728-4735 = 1.06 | 0.828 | 0.7805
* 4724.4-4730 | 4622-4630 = 0.99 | 0.811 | 0.8206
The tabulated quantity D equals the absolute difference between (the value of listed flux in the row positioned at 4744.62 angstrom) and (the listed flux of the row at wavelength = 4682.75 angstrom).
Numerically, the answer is 0.016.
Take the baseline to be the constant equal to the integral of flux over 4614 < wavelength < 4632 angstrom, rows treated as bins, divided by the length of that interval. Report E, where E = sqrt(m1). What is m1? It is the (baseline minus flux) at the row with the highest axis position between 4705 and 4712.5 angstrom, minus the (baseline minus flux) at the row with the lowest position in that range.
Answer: 0.05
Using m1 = 0.00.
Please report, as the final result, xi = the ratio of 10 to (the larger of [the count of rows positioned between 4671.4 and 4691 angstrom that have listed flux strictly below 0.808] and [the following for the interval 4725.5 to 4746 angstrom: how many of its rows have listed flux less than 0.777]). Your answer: 1.25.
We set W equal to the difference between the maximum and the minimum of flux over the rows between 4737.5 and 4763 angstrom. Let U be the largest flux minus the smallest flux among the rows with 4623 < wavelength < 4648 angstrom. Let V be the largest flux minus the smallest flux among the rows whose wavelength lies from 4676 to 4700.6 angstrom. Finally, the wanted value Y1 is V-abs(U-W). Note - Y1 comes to 0.099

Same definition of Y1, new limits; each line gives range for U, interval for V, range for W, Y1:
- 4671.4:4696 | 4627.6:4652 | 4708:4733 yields 0.116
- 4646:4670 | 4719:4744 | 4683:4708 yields 0.122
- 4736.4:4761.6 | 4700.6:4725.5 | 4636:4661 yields 0.107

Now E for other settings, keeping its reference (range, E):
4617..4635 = 0.24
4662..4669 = 0.09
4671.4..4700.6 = 0.23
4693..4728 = 0.34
